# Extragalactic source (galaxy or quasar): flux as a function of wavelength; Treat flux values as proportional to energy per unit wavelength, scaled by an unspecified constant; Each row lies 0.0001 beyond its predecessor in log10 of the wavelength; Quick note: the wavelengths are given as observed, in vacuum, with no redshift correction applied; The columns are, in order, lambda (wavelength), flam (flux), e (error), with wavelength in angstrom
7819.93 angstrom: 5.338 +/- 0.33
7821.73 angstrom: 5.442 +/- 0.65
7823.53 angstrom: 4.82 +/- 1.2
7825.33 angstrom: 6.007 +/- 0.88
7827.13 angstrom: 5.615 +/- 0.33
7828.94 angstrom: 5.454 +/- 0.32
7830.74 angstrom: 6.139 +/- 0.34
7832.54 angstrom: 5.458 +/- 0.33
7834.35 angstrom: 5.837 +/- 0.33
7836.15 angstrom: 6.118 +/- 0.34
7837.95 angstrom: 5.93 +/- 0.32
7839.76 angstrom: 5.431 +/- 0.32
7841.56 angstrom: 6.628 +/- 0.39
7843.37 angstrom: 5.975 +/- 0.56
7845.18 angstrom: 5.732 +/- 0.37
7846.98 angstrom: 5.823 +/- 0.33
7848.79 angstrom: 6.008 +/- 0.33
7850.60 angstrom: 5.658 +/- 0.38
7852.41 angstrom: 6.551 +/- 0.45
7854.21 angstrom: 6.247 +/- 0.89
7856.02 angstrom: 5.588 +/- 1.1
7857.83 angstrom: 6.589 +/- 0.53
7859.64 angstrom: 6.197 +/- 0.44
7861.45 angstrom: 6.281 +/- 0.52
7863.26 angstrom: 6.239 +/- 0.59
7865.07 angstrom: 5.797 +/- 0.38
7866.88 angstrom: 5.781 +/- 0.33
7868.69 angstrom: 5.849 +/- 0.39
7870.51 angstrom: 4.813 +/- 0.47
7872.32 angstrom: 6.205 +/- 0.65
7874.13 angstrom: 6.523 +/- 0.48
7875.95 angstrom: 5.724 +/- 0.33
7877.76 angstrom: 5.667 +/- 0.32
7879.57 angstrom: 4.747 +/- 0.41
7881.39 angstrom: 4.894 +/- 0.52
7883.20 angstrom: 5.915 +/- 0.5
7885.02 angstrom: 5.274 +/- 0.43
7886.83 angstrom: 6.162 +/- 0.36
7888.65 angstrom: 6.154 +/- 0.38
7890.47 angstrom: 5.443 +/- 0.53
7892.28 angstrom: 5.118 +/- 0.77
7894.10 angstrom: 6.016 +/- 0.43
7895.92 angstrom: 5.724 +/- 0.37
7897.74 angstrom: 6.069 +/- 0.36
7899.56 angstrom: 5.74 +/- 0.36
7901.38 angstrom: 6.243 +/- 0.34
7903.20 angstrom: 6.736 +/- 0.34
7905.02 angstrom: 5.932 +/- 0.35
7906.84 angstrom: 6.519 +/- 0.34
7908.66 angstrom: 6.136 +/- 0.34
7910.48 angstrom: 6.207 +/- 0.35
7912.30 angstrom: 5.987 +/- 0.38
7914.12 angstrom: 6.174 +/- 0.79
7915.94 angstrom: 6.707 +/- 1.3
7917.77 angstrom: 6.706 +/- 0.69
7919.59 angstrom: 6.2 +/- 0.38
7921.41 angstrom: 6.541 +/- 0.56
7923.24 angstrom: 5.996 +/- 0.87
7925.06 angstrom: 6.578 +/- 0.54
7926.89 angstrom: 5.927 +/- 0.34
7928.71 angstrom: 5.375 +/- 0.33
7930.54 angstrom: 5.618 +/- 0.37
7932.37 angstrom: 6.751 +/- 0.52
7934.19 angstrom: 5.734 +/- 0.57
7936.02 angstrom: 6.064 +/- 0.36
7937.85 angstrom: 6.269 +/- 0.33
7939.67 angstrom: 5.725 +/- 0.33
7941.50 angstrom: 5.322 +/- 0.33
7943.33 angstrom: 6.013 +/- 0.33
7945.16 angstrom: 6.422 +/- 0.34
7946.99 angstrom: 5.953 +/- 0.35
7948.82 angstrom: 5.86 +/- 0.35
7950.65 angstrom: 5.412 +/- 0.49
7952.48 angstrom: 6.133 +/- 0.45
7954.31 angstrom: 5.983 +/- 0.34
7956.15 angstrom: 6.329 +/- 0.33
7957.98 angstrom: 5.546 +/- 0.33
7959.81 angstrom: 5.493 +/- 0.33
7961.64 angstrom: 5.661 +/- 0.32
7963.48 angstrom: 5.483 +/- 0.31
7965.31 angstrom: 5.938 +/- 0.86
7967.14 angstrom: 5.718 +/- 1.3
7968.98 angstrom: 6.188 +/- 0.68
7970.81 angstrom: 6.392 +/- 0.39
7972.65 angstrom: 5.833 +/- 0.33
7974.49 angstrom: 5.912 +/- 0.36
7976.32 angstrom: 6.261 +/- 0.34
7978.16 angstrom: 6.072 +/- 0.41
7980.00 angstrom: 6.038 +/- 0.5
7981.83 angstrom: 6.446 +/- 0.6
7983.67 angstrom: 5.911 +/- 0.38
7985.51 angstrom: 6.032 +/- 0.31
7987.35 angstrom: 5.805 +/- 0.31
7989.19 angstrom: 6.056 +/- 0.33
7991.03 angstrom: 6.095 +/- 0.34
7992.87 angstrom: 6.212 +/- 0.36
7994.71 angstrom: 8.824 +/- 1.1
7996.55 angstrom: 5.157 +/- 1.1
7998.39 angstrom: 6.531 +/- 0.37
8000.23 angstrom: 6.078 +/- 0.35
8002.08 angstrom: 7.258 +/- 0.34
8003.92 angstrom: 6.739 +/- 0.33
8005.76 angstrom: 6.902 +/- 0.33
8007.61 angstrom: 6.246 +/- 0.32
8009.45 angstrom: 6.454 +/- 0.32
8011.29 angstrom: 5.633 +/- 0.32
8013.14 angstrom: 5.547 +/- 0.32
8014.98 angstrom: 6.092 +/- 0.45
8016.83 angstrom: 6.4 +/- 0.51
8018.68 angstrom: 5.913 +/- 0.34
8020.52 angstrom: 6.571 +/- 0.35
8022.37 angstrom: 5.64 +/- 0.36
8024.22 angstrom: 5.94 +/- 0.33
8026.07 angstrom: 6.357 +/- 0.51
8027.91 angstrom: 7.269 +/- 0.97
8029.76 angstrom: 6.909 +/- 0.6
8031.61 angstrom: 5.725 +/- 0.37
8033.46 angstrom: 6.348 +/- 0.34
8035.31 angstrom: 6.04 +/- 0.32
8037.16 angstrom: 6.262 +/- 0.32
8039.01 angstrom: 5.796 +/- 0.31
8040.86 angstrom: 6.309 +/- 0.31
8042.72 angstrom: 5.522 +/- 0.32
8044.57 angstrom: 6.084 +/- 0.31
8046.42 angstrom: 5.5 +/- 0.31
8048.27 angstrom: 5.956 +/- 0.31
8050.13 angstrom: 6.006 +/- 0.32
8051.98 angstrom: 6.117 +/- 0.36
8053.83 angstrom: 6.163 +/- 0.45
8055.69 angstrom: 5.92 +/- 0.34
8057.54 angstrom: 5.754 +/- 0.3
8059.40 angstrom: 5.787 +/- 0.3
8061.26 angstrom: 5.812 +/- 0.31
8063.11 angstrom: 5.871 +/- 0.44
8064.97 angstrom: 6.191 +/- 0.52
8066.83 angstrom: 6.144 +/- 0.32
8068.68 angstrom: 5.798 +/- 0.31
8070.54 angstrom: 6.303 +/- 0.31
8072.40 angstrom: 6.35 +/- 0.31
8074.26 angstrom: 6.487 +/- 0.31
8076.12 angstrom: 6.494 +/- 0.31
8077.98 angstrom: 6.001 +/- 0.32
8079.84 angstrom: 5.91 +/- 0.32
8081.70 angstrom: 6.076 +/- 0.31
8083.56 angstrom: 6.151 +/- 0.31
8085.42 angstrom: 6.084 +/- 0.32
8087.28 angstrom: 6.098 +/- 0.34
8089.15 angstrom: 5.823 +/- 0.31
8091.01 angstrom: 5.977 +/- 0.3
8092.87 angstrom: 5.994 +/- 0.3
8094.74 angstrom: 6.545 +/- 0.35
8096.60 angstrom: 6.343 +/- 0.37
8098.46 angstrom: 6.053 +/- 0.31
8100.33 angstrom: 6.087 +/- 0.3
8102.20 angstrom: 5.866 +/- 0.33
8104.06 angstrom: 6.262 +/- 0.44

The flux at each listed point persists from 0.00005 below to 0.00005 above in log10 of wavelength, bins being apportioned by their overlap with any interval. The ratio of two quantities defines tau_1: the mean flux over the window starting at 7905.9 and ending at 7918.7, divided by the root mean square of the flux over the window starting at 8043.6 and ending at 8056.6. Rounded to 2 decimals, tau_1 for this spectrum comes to 1.06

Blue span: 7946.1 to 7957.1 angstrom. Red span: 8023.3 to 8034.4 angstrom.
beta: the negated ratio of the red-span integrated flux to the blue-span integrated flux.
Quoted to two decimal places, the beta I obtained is -1.09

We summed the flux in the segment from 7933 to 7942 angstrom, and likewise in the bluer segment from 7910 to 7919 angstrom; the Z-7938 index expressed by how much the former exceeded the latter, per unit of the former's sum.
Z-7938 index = -0.092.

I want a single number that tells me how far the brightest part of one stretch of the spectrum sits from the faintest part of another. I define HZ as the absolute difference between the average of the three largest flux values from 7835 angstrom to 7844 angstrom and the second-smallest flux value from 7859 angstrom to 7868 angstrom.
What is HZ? 0.4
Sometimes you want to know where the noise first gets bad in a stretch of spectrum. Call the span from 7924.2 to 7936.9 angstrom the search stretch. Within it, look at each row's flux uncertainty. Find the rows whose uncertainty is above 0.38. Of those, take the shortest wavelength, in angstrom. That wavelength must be 7925.06 angstrom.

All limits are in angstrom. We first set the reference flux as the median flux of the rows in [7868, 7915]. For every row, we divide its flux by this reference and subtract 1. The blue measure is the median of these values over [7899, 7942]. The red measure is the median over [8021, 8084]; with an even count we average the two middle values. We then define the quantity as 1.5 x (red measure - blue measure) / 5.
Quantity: -0.005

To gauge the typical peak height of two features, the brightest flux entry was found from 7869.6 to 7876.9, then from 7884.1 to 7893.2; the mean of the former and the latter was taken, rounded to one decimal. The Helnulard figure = 6.3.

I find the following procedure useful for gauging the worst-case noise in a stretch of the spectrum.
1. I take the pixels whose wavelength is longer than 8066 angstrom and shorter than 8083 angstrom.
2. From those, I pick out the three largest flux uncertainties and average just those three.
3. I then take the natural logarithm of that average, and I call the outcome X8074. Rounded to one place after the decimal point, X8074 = -1.1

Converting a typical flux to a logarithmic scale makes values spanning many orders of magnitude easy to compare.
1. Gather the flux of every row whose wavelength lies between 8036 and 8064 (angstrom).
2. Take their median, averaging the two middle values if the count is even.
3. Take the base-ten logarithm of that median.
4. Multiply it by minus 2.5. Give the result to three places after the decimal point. -1.931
